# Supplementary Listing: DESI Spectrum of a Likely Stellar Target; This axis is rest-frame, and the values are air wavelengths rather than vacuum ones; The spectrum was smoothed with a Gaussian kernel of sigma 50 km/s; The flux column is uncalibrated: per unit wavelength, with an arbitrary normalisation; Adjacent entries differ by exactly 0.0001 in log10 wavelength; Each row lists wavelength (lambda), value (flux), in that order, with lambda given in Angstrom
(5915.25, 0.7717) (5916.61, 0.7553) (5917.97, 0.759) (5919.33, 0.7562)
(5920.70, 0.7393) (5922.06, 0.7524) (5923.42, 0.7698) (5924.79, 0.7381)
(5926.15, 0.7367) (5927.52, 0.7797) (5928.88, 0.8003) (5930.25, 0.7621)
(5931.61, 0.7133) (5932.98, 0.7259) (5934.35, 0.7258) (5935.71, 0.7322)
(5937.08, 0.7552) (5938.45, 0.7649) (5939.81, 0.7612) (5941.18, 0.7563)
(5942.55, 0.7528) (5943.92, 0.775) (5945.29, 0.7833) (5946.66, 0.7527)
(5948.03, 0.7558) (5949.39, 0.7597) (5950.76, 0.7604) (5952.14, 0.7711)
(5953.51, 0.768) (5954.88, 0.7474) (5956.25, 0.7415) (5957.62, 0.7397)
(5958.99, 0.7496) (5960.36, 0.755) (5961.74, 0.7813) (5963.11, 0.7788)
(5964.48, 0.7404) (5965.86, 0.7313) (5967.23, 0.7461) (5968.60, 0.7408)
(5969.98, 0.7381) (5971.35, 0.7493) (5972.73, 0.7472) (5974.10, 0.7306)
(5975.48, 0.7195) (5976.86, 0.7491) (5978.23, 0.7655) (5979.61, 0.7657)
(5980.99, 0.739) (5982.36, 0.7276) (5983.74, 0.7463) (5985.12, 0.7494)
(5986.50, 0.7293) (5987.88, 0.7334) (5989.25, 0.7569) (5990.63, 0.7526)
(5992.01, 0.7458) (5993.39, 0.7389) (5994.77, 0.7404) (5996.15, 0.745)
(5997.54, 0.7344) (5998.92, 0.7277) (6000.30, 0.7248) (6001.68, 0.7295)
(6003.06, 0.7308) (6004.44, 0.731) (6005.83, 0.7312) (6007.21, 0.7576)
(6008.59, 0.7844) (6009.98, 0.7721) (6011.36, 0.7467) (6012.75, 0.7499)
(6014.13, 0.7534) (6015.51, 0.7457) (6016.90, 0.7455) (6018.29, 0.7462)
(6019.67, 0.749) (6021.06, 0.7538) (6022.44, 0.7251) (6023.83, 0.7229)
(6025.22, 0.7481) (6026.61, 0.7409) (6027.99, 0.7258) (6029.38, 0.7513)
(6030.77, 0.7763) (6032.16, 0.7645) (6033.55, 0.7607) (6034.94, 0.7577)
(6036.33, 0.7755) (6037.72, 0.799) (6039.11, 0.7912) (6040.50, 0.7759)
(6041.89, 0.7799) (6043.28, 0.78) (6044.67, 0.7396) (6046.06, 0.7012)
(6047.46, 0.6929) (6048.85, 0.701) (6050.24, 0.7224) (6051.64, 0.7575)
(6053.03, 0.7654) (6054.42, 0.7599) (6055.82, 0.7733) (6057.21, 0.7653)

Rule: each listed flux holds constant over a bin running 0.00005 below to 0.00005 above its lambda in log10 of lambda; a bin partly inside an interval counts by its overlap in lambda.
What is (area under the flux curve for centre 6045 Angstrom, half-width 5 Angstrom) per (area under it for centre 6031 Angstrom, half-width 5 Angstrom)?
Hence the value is 0.98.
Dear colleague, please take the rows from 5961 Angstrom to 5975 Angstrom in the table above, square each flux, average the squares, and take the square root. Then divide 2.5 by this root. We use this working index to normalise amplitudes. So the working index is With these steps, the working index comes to 3.34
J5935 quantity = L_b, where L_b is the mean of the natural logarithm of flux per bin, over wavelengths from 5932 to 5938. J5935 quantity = -0.31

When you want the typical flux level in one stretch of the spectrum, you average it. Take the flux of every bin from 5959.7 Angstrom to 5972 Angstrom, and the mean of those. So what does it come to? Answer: 0.751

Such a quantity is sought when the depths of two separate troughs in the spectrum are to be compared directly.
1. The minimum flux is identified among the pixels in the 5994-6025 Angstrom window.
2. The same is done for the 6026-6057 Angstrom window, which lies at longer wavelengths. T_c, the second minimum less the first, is -0.030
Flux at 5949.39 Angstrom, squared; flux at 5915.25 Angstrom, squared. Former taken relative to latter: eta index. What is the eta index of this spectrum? 0.97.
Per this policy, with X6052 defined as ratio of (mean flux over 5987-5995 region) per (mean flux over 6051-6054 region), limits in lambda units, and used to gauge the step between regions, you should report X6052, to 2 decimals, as 0.98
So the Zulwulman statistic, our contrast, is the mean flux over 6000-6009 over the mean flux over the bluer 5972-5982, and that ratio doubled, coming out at 1.99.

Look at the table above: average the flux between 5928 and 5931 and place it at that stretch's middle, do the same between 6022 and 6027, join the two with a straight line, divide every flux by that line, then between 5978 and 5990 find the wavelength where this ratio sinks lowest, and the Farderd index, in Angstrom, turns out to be 5982.36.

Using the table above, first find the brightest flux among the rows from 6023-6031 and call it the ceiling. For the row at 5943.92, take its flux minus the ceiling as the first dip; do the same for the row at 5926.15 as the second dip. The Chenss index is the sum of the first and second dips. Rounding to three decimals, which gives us -0.041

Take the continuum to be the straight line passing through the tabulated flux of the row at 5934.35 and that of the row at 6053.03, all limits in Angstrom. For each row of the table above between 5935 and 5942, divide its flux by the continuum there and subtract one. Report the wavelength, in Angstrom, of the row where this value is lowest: 5935.71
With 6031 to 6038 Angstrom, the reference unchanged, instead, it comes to 6034.94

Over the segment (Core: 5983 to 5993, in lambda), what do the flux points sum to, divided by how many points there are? 0.745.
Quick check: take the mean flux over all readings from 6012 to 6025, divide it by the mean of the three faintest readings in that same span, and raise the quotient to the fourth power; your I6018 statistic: 1.07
